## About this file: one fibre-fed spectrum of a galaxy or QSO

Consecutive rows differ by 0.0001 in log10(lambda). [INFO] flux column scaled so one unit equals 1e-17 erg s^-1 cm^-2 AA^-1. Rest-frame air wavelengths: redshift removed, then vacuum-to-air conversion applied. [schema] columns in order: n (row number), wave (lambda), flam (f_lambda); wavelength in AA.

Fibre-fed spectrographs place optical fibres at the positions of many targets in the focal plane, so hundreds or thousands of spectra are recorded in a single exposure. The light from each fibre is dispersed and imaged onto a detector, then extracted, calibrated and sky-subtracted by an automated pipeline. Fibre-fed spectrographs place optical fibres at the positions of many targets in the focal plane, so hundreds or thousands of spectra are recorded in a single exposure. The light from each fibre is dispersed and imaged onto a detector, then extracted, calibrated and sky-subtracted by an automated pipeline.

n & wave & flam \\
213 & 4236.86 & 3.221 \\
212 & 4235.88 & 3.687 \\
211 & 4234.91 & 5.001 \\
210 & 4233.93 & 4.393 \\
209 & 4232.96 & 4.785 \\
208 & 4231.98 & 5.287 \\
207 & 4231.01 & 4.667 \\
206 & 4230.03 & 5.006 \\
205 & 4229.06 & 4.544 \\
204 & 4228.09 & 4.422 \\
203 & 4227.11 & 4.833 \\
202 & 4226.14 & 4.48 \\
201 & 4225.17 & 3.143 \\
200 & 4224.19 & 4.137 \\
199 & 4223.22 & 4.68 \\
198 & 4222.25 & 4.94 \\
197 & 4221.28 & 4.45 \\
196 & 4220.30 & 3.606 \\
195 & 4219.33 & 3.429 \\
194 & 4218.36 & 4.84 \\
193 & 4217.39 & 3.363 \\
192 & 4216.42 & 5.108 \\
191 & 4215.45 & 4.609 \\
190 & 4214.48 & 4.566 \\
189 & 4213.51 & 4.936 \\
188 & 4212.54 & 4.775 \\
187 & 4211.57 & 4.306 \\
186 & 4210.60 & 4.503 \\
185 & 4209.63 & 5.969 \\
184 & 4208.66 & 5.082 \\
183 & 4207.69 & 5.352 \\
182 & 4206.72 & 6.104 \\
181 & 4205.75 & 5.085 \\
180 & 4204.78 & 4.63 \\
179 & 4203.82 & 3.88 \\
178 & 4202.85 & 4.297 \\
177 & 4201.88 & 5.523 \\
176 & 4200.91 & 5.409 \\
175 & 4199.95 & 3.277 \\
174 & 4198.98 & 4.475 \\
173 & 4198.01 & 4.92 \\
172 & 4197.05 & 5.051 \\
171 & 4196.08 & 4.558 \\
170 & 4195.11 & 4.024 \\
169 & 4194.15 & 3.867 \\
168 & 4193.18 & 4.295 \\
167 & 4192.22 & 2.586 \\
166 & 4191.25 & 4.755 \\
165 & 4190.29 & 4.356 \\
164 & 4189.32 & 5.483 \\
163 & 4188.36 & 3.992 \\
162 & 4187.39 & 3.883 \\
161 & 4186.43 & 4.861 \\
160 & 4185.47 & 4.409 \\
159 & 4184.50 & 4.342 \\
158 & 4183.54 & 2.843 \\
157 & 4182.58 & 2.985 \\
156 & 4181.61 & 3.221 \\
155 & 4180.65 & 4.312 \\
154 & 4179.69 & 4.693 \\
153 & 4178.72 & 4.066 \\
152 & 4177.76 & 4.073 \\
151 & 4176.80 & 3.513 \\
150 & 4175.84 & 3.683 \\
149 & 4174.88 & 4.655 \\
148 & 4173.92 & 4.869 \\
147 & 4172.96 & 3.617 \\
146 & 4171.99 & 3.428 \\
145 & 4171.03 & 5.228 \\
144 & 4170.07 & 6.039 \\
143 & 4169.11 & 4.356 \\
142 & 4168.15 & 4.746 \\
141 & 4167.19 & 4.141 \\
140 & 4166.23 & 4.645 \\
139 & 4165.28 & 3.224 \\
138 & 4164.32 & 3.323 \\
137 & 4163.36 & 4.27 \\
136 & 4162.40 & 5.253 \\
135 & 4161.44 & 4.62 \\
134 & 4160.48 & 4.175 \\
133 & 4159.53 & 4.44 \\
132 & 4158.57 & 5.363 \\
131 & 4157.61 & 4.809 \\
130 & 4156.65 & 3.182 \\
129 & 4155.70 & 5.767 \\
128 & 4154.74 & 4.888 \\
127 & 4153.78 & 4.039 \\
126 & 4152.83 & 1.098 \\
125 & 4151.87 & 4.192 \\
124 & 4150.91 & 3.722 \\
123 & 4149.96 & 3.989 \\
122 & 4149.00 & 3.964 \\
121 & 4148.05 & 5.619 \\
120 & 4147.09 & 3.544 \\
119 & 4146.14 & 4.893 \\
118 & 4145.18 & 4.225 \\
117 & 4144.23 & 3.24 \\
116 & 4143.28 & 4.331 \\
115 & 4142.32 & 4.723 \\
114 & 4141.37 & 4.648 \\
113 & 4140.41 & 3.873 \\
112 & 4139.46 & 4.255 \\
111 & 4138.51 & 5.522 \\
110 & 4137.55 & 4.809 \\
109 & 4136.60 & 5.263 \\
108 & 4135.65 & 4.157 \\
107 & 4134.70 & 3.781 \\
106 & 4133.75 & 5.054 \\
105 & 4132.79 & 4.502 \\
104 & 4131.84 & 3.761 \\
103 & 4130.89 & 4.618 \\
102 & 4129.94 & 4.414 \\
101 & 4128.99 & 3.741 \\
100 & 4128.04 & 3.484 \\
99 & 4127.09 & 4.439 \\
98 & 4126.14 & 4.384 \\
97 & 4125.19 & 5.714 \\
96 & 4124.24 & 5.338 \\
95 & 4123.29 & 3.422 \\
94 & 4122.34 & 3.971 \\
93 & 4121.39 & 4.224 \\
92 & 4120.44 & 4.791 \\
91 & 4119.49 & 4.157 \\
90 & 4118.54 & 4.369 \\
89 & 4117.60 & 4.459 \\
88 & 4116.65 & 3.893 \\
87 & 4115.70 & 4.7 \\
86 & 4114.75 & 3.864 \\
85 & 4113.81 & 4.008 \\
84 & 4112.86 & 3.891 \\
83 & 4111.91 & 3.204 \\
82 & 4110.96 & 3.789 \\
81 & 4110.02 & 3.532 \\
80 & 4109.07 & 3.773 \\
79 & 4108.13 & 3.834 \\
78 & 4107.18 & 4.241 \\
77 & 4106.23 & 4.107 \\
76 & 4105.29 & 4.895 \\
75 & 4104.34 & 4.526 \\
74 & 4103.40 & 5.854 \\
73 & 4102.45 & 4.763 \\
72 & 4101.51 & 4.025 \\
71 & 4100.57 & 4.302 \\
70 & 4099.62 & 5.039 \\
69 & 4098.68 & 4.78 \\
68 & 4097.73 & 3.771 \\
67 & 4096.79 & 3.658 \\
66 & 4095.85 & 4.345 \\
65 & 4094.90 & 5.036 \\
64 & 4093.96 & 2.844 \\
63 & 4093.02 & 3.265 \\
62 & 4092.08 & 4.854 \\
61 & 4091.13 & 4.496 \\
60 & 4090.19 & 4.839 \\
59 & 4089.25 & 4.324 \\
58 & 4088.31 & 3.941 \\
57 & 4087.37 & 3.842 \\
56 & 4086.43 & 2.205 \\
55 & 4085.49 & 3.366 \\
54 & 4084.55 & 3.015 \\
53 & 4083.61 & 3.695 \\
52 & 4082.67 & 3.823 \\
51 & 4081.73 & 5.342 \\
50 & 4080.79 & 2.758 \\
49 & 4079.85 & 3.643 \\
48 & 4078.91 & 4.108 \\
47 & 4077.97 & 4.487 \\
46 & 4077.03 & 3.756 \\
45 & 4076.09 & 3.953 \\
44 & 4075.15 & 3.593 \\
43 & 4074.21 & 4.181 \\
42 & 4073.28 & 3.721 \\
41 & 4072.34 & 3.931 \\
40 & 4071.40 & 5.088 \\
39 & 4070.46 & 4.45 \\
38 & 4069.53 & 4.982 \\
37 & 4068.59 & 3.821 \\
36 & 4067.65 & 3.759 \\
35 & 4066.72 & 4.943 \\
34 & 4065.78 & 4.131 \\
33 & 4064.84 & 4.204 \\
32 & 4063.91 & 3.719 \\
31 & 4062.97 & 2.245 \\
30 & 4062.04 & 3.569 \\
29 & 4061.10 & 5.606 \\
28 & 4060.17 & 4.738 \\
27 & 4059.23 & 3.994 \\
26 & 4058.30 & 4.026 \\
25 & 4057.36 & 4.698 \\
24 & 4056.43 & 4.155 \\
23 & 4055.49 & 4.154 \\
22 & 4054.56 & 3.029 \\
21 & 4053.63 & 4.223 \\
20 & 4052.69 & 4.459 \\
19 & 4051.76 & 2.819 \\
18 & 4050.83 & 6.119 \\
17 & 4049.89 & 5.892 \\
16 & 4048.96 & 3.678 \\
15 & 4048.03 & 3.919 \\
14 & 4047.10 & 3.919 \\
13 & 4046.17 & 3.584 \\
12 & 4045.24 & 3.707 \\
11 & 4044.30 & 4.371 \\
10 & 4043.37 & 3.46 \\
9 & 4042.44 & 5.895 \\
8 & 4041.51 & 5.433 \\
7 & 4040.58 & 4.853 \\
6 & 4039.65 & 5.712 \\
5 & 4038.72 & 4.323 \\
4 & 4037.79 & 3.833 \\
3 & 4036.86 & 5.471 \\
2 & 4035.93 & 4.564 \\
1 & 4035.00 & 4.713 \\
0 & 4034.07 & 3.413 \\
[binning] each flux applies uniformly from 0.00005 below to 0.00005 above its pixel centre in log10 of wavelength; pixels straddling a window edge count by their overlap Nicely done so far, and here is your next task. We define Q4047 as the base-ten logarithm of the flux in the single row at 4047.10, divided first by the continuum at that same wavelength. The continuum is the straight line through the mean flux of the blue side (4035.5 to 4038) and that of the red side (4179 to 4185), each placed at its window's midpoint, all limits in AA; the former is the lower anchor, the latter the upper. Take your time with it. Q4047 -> -0.07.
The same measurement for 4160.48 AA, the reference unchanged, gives 0.03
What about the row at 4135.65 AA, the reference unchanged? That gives 0.01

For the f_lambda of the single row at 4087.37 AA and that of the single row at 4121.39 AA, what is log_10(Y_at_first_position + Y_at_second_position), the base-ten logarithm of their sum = 0.907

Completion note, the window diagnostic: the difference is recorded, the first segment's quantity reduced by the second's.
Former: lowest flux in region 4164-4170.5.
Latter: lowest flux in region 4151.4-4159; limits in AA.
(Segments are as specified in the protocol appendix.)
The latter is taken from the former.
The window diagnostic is 2.1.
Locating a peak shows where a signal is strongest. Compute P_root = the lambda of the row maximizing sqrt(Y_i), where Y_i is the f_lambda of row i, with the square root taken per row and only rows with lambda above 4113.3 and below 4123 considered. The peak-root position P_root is 4120.44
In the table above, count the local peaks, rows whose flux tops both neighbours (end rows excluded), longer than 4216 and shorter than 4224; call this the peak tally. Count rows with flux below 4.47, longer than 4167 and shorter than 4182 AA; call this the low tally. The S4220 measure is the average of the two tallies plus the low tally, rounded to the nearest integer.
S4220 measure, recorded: 16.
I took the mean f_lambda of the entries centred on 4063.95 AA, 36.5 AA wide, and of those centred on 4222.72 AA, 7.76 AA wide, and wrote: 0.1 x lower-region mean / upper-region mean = 0.101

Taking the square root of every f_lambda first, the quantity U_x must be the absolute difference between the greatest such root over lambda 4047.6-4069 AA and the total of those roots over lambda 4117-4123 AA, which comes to 10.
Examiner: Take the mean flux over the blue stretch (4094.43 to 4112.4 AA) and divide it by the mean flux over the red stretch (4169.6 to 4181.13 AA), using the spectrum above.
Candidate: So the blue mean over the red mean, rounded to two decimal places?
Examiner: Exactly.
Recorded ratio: 0.99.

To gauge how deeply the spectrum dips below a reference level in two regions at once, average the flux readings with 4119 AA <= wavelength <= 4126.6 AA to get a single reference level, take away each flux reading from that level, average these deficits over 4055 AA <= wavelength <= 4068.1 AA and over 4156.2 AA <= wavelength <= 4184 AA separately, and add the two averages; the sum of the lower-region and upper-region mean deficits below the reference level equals 0.7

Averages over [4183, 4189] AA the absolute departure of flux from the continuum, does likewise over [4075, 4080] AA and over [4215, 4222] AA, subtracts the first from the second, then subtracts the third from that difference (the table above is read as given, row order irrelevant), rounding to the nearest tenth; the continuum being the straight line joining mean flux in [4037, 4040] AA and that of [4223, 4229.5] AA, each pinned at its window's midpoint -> -0.5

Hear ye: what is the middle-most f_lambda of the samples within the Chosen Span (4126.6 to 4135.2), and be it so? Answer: 4.41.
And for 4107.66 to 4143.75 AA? 4.24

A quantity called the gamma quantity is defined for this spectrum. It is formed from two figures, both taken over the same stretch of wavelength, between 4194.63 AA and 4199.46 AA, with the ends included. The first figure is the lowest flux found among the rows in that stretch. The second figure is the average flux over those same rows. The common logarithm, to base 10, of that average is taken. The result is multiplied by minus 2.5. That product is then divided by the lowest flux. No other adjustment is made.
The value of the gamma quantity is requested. -0.412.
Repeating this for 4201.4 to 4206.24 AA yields -0.432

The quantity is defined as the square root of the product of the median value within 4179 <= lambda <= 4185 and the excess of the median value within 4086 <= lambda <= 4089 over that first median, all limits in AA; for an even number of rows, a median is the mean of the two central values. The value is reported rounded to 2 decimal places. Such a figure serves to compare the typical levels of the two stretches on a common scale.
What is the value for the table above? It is 0.53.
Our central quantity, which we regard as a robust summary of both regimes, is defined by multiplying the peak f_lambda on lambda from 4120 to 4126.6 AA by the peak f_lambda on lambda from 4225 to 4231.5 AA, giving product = 28.6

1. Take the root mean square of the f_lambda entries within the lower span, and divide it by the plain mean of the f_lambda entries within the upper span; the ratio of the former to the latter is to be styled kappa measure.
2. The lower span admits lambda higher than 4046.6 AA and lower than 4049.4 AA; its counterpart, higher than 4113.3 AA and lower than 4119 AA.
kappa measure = 0.911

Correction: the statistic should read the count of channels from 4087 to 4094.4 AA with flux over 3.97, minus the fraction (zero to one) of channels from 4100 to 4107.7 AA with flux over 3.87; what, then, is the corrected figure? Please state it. 3.0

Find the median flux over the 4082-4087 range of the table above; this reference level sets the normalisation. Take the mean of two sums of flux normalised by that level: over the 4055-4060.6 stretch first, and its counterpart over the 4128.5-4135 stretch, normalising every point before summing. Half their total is 8.3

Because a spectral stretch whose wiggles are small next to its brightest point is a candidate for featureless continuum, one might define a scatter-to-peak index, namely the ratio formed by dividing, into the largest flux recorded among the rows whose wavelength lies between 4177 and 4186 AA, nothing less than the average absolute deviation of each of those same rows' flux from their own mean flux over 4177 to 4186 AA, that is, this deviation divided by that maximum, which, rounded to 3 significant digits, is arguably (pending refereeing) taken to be 0.123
